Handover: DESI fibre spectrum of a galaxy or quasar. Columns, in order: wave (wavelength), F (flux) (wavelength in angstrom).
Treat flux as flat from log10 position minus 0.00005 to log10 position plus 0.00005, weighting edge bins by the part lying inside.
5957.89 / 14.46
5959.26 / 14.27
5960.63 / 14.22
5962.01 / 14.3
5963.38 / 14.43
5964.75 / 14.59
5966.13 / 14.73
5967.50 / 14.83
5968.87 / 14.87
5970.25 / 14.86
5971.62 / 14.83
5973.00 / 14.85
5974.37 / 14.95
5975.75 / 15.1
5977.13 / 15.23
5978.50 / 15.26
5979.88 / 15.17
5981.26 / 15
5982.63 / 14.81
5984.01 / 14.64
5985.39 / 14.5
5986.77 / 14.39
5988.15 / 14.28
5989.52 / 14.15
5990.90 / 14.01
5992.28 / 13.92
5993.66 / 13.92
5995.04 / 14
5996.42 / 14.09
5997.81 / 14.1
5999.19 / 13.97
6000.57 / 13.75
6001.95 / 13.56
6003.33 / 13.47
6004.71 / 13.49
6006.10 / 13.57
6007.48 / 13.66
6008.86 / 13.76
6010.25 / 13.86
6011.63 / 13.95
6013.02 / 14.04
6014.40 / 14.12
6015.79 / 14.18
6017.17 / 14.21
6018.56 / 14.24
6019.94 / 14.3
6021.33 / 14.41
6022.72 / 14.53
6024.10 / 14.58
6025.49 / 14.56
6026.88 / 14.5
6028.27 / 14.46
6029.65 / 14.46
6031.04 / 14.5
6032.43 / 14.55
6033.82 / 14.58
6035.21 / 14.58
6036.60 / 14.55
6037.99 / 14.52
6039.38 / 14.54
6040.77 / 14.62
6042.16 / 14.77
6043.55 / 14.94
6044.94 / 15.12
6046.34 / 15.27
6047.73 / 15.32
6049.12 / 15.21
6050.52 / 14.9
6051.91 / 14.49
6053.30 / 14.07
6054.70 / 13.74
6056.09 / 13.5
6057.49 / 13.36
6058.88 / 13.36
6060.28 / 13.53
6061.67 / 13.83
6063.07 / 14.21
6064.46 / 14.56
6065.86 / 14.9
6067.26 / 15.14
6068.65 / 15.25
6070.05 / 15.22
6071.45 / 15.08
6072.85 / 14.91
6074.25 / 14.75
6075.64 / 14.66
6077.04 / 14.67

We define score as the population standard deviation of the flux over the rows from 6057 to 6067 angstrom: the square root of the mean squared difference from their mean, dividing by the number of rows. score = 0.56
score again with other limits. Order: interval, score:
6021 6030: 0.06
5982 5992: 0.26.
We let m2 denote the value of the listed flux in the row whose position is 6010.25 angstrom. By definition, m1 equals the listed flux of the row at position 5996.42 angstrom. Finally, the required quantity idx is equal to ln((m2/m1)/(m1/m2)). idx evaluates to -0.03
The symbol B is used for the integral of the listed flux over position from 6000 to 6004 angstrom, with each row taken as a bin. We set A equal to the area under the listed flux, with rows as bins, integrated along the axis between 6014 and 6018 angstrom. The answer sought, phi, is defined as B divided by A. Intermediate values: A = 57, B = 54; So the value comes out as 0.96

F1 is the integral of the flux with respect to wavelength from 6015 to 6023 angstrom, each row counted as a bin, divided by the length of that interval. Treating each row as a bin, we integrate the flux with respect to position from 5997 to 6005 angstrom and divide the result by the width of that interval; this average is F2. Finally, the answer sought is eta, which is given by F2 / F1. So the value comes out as 0.962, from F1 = 14.3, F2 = 13.7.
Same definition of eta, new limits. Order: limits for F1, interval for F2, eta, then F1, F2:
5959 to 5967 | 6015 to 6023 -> 0.990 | 14.4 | 14.3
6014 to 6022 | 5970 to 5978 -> 1.052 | 14.2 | 15.0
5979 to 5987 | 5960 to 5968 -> 0.982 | 14.8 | 14.5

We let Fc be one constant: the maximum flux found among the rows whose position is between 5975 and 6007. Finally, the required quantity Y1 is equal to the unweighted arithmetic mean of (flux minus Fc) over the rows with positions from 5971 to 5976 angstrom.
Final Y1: -0.3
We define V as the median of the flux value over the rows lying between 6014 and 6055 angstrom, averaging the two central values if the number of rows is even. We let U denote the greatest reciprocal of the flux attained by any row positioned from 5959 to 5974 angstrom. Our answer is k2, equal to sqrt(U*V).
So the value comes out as 1.01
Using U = 0.070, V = 14.5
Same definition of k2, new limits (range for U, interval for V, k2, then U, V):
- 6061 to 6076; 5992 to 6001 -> 1.01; 0.072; 14.0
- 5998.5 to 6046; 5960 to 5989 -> 1.05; 0.074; 14.8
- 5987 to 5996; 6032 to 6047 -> 1.02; 0.072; 14.6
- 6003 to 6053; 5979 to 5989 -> 1.04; 0.074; 14.6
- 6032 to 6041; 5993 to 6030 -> 0.99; 0.069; 14.1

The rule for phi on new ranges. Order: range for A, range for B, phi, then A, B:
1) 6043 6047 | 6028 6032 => 0.96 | 60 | 58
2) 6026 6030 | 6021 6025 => 1.00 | 58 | 58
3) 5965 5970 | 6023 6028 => 0.98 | 74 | 73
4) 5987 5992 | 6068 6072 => 0.86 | 71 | 61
